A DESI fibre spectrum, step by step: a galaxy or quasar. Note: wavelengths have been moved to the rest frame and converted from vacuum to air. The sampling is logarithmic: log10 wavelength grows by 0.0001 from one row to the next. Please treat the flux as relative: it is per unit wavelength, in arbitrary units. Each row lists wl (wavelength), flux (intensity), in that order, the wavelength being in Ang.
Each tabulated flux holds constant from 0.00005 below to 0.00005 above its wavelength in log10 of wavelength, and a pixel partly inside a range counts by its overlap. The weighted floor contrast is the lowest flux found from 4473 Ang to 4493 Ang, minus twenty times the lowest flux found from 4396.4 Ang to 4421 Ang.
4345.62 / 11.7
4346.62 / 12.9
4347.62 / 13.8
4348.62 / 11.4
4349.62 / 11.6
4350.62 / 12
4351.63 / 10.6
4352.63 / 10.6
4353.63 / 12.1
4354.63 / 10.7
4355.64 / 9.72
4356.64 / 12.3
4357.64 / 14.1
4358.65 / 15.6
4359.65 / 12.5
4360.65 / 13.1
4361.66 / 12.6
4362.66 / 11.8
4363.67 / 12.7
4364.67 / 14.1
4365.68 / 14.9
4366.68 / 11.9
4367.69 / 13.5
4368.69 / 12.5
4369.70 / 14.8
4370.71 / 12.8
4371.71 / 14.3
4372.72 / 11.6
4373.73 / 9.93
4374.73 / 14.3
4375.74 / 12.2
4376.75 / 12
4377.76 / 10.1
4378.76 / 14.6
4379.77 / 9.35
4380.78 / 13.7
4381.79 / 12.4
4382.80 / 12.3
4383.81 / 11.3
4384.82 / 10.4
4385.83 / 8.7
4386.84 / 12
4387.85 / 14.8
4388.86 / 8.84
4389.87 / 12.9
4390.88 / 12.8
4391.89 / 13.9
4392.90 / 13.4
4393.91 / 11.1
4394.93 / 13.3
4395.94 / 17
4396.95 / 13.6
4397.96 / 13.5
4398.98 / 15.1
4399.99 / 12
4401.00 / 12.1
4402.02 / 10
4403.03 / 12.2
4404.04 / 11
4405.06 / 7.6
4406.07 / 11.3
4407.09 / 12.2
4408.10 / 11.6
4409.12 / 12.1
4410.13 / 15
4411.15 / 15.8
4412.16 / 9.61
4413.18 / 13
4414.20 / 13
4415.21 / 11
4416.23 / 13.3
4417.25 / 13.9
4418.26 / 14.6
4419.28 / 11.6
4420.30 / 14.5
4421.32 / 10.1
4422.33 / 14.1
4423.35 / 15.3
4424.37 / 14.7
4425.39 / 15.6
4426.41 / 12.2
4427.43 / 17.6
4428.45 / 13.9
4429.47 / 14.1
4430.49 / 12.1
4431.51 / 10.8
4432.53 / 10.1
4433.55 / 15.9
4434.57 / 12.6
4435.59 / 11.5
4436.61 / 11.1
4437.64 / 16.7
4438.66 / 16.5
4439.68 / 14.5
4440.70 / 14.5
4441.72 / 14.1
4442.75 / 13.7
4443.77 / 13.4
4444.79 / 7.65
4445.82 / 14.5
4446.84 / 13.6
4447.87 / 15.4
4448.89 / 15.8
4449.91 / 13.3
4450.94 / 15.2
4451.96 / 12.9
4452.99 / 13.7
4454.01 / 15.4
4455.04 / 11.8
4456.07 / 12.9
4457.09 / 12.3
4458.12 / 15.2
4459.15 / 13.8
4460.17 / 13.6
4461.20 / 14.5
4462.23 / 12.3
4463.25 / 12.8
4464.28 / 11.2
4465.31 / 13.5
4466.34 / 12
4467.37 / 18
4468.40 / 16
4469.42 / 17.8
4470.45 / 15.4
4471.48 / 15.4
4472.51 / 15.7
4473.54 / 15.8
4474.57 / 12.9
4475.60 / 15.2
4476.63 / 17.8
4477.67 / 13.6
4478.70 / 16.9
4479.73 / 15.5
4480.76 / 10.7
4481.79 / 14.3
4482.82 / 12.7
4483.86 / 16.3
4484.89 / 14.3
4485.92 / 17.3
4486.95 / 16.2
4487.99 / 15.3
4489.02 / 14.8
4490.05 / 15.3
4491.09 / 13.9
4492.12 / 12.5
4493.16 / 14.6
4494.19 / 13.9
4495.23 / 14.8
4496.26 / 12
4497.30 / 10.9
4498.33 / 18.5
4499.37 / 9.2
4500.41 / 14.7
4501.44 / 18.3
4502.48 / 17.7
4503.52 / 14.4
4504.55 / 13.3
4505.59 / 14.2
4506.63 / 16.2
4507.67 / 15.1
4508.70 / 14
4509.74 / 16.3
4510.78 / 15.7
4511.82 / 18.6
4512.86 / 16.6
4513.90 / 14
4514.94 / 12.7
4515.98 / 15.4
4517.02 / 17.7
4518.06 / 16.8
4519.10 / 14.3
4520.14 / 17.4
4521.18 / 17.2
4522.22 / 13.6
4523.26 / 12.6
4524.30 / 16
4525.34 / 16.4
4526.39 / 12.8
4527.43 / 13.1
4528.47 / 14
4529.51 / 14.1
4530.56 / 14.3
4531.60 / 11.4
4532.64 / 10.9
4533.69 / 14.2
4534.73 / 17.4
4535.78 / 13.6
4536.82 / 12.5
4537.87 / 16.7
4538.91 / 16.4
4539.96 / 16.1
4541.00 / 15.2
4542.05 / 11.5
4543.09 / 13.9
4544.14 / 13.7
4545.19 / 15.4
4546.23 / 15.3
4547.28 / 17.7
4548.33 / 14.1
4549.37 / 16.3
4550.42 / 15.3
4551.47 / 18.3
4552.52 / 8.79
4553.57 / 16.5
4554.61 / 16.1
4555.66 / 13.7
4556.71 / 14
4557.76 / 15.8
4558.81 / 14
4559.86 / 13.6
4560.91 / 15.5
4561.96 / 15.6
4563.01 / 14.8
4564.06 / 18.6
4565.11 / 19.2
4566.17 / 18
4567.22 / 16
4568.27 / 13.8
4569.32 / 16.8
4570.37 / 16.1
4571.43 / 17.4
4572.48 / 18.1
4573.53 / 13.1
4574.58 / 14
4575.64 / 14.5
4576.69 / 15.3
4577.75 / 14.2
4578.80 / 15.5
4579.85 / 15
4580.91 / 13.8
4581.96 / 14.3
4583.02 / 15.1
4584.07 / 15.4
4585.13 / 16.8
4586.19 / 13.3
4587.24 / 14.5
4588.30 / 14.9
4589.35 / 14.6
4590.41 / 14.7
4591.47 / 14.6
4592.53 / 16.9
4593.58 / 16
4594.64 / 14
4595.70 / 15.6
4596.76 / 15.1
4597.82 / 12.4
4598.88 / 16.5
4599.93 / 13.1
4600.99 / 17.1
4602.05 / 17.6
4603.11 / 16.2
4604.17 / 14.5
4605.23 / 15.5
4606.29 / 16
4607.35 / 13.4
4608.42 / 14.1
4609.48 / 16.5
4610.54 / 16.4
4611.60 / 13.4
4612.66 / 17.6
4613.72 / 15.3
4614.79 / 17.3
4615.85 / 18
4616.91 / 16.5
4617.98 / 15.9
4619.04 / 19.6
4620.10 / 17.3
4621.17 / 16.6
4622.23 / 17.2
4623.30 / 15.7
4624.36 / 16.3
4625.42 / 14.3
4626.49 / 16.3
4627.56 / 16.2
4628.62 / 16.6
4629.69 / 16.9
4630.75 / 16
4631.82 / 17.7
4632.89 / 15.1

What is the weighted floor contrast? -141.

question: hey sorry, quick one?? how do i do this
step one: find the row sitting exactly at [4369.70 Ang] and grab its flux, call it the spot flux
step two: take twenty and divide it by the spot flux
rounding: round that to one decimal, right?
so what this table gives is 1.4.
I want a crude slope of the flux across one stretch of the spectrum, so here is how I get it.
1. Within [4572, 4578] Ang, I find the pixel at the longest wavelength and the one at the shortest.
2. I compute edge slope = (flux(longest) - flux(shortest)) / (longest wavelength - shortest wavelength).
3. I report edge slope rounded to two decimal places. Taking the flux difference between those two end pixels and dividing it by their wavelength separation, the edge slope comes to -0.74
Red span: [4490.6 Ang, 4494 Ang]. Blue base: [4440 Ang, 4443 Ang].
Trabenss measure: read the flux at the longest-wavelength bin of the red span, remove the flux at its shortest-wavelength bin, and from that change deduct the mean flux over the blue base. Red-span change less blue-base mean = -13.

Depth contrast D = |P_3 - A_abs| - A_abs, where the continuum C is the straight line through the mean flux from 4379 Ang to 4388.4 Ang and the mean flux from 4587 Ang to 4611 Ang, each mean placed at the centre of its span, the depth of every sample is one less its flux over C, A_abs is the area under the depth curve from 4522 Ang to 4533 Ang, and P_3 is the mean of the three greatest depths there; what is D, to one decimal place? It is -0.2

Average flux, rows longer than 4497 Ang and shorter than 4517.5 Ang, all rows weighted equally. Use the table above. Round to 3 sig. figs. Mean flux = 15.2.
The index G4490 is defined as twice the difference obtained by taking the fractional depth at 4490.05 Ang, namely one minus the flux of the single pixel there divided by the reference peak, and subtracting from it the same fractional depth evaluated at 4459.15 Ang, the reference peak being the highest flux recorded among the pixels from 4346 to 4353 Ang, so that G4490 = -0.2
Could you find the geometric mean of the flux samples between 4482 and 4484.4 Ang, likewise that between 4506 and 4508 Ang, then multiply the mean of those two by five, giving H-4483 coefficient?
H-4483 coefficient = 75.1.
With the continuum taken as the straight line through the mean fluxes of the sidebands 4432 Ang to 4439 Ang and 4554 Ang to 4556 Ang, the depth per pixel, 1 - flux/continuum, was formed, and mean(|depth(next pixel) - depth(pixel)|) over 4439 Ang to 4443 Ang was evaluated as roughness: 0.021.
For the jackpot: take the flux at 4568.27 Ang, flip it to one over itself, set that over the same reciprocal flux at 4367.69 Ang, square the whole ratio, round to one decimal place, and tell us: 1.0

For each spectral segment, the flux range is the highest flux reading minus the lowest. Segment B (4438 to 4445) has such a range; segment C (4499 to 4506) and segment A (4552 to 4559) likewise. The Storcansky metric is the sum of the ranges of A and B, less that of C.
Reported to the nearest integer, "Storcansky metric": 7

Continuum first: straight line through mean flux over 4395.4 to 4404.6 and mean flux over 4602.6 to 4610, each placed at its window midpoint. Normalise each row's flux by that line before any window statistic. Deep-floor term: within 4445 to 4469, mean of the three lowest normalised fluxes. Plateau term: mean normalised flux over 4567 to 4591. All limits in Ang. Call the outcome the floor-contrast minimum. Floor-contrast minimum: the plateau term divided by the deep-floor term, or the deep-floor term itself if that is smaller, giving 0.86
